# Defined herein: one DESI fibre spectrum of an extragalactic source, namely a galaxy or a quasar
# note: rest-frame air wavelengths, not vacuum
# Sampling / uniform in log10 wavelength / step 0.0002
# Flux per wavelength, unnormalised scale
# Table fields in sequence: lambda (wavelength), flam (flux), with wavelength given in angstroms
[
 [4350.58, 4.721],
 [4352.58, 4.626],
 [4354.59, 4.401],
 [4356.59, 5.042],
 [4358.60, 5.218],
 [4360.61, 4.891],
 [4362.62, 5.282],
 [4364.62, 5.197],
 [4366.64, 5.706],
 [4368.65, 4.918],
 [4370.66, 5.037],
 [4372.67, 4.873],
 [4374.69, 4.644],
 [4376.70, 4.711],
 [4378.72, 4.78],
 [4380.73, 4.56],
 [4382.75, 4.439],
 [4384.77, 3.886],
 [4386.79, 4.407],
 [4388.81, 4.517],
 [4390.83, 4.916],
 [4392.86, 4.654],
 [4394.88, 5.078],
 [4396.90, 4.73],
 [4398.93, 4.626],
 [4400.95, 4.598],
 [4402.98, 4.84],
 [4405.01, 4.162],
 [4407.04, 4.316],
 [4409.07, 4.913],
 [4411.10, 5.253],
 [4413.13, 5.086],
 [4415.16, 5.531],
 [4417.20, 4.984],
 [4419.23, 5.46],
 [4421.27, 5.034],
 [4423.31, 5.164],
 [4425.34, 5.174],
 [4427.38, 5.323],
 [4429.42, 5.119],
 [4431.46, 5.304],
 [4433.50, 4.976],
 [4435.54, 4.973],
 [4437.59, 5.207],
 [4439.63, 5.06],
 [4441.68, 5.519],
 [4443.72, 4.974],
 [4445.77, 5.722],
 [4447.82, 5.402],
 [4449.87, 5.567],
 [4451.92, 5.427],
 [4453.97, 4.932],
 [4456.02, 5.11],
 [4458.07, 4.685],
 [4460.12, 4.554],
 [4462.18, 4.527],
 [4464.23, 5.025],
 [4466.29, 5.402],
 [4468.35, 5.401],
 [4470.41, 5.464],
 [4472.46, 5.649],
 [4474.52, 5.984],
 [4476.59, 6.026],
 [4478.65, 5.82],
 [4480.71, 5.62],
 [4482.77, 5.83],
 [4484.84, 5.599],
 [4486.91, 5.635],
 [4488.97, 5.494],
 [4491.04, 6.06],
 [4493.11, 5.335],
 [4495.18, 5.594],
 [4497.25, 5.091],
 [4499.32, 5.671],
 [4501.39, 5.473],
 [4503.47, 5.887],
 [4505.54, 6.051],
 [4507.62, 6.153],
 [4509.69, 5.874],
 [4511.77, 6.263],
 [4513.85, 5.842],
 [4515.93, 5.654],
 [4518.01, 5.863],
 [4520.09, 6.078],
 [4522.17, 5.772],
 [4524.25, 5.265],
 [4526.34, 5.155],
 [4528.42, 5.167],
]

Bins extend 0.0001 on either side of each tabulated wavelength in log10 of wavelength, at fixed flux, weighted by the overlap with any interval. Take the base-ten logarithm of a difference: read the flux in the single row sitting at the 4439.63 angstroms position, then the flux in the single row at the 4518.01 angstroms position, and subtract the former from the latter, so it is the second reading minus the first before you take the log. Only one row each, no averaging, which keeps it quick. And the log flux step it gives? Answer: -0.1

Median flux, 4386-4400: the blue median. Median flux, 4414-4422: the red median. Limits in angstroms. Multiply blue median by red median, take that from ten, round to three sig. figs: -14.4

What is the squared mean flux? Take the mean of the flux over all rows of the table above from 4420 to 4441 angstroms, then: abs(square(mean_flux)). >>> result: 26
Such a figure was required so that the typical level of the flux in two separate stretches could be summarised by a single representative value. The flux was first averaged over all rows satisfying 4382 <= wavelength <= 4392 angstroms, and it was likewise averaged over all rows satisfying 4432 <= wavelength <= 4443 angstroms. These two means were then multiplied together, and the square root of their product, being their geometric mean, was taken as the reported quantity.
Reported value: 4.78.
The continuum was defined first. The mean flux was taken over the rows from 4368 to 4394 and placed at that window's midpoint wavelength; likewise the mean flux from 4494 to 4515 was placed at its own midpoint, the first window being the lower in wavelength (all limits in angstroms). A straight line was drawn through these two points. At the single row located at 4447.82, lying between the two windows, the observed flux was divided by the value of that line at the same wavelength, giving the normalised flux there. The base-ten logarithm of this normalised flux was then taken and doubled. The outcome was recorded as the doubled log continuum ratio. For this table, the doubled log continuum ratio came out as 0.02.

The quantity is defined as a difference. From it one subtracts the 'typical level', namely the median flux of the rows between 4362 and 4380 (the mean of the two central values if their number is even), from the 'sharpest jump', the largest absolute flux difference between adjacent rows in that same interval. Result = -4.1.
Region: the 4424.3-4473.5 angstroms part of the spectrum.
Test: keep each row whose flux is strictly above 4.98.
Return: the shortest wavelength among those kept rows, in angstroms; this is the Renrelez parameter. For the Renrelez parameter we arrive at 4425.34 angstroms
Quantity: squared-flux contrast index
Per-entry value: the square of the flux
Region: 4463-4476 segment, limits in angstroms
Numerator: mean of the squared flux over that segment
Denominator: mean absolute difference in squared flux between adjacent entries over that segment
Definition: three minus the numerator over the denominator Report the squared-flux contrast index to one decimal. -11.3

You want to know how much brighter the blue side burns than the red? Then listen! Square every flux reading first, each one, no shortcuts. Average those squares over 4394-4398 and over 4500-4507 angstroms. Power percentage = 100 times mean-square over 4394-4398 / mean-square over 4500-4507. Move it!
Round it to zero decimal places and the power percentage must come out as 71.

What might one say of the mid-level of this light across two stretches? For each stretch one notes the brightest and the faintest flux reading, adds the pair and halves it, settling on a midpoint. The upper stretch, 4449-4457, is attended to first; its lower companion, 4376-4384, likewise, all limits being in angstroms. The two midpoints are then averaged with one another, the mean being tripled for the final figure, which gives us 14.8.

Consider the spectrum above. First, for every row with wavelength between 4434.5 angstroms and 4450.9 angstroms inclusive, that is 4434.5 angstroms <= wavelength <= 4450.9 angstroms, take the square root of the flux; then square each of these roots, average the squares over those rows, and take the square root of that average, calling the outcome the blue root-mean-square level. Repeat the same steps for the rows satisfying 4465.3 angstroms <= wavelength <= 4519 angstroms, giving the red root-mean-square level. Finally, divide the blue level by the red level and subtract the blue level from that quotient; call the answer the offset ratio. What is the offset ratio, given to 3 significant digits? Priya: -1.34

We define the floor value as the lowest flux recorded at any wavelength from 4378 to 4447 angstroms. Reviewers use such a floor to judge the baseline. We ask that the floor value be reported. 3.886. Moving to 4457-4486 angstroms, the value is 4.527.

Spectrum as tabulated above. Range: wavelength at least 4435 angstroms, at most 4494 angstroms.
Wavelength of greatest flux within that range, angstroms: 4491.04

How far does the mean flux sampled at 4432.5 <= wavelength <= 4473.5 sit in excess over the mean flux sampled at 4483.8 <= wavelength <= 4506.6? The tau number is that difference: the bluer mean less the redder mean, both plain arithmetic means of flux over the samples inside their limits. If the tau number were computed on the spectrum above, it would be -0.45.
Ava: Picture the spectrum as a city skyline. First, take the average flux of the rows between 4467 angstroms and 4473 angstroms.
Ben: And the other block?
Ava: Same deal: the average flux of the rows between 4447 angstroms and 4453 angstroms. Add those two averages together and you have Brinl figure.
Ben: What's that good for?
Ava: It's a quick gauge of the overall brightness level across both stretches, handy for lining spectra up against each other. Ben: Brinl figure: 11.0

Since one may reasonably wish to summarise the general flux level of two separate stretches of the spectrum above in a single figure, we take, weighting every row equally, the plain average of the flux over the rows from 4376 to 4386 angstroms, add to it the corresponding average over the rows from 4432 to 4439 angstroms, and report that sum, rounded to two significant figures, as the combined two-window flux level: 9.5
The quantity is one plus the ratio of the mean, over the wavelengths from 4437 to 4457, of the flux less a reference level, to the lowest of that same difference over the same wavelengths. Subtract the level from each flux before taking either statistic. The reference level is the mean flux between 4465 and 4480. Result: 1.5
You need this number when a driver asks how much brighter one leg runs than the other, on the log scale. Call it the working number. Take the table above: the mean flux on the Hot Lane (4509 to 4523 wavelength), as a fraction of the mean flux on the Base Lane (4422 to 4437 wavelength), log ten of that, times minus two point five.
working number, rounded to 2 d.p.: -0.15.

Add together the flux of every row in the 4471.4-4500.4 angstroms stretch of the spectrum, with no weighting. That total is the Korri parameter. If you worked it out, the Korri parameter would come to 79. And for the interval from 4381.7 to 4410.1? 64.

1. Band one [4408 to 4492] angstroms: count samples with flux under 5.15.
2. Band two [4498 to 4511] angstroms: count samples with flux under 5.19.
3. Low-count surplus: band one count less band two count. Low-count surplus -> 15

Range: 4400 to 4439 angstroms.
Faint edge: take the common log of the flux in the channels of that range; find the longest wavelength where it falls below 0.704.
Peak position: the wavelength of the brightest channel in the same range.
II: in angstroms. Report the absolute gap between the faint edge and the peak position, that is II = 20.4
